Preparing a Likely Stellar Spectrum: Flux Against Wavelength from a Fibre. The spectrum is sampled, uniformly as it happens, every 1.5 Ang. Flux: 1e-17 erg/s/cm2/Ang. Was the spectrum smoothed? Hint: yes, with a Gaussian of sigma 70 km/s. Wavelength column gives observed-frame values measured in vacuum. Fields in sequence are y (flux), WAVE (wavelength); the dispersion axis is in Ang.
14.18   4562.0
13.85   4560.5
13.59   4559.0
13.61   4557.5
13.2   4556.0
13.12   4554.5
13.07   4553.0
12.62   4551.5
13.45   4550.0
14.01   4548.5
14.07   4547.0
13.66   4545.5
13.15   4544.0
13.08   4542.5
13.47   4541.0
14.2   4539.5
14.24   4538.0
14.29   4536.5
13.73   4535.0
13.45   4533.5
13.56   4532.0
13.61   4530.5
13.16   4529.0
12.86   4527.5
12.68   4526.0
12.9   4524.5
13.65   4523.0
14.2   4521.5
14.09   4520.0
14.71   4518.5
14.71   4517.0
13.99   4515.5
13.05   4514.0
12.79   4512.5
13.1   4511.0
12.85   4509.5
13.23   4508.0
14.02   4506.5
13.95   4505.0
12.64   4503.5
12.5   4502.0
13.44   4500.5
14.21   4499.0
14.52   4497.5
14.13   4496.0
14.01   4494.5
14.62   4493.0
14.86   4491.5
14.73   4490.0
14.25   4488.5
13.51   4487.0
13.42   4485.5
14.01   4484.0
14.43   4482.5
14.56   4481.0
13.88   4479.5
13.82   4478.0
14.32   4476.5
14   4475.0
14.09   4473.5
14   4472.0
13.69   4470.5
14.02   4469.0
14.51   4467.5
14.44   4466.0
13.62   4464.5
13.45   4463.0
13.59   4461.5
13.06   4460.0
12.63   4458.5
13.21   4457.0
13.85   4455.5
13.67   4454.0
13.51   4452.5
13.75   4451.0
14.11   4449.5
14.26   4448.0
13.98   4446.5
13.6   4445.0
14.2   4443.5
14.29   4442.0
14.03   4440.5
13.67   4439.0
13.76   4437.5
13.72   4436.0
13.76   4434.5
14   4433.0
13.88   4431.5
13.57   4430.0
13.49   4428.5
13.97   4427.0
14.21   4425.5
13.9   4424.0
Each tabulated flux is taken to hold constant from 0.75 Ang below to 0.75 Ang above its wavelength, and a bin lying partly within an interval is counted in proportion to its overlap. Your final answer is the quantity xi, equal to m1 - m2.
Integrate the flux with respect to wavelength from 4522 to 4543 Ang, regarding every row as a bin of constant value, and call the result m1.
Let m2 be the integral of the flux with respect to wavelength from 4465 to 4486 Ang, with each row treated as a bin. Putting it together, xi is -12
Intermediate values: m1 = 284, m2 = 295.8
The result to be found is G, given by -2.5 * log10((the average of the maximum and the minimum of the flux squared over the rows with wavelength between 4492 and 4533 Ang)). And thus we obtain -5.68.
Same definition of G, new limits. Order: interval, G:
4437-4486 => -5.67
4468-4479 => -5.73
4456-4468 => -5.67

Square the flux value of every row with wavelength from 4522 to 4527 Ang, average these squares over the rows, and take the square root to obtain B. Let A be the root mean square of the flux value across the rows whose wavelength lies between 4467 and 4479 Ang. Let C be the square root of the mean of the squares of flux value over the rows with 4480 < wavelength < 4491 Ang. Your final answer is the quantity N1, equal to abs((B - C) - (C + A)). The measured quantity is 29.3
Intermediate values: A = 14.1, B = 13.1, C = 14.1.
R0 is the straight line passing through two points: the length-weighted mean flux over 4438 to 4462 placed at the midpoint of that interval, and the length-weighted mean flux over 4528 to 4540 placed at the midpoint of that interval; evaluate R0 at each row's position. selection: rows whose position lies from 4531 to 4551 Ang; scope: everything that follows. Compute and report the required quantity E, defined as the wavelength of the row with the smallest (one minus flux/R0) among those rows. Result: 4536.5 Ang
